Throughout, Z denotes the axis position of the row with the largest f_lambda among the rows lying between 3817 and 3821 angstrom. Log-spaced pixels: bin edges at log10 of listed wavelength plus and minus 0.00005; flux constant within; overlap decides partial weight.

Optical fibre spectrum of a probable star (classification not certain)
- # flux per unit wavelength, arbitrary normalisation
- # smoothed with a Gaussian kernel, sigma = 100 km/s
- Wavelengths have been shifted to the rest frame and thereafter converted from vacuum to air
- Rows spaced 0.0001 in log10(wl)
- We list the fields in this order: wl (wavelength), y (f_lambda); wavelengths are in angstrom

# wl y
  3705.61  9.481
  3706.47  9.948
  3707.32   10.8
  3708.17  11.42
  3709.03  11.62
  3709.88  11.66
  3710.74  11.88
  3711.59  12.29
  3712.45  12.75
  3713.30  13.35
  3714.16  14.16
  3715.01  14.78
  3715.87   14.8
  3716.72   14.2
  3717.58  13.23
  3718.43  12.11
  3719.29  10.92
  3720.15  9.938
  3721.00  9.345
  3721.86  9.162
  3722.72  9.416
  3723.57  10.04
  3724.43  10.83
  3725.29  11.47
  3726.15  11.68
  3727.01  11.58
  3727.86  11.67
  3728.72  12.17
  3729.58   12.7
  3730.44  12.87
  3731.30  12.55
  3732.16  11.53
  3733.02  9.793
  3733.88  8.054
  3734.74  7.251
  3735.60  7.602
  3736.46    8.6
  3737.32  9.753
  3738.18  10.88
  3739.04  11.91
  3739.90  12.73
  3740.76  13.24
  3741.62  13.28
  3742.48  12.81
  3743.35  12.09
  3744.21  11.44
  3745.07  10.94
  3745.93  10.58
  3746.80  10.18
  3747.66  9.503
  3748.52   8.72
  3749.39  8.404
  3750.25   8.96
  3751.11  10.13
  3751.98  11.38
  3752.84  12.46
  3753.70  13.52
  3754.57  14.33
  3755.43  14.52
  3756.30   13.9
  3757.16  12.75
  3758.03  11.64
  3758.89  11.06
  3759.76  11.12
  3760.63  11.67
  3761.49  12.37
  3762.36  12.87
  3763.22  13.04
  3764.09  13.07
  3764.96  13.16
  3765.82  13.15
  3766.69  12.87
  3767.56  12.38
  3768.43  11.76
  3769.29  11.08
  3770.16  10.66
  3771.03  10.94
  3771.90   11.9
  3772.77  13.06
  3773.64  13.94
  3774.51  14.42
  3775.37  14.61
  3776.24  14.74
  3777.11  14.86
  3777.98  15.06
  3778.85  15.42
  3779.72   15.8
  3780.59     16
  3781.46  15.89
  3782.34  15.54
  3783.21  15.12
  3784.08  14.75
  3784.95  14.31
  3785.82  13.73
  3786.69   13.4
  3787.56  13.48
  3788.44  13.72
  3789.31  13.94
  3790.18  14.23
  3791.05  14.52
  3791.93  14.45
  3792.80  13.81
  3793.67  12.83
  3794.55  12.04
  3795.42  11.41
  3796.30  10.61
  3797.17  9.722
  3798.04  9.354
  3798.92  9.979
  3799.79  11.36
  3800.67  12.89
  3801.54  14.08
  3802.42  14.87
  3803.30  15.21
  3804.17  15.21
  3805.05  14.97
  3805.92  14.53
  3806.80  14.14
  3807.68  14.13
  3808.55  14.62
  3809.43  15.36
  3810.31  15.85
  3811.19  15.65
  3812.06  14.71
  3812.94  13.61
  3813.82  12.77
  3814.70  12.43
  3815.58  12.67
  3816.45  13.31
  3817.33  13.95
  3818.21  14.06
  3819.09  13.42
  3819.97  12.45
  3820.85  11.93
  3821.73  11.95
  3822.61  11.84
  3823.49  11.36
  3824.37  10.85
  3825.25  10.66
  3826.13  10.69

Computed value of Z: 3818.21 angstrom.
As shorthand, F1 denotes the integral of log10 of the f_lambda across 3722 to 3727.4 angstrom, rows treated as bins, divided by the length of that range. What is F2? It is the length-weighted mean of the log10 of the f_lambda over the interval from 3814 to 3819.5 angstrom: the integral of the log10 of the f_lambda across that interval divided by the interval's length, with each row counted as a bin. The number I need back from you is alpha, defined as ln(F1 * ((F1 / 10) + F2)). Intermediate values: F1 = 1.03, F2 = 1.12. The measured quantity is 0.23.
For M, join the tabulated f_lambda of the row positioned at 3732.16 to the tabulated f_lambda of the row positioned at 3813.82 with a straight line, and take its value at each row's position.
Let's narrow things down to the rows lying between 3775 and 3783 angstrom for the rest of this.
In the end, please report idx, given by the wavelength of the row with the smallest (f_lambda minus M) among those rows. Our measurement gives 3775.37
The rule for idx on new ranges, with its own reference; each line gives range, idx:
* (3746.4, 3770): 3749.39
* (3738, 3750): 3749.39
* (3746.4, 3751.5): 3749.39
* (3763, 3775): 3770.16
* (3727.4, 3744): 3734.74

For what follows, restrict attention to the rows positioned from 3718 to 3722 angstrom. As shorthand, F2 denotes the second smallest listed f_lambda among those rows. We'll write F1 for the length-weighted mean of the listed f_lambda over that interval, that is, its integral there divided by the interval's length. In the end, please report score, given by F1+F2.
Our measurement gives 19.7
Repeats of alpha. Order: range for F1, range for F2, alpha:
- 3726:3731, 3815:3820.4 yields 0.29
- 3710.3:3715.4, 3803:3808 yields 0.36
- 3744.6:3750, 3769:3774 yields 0.14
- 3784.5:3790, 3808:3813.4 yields 0.38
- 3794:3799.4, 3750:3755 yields 0.18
